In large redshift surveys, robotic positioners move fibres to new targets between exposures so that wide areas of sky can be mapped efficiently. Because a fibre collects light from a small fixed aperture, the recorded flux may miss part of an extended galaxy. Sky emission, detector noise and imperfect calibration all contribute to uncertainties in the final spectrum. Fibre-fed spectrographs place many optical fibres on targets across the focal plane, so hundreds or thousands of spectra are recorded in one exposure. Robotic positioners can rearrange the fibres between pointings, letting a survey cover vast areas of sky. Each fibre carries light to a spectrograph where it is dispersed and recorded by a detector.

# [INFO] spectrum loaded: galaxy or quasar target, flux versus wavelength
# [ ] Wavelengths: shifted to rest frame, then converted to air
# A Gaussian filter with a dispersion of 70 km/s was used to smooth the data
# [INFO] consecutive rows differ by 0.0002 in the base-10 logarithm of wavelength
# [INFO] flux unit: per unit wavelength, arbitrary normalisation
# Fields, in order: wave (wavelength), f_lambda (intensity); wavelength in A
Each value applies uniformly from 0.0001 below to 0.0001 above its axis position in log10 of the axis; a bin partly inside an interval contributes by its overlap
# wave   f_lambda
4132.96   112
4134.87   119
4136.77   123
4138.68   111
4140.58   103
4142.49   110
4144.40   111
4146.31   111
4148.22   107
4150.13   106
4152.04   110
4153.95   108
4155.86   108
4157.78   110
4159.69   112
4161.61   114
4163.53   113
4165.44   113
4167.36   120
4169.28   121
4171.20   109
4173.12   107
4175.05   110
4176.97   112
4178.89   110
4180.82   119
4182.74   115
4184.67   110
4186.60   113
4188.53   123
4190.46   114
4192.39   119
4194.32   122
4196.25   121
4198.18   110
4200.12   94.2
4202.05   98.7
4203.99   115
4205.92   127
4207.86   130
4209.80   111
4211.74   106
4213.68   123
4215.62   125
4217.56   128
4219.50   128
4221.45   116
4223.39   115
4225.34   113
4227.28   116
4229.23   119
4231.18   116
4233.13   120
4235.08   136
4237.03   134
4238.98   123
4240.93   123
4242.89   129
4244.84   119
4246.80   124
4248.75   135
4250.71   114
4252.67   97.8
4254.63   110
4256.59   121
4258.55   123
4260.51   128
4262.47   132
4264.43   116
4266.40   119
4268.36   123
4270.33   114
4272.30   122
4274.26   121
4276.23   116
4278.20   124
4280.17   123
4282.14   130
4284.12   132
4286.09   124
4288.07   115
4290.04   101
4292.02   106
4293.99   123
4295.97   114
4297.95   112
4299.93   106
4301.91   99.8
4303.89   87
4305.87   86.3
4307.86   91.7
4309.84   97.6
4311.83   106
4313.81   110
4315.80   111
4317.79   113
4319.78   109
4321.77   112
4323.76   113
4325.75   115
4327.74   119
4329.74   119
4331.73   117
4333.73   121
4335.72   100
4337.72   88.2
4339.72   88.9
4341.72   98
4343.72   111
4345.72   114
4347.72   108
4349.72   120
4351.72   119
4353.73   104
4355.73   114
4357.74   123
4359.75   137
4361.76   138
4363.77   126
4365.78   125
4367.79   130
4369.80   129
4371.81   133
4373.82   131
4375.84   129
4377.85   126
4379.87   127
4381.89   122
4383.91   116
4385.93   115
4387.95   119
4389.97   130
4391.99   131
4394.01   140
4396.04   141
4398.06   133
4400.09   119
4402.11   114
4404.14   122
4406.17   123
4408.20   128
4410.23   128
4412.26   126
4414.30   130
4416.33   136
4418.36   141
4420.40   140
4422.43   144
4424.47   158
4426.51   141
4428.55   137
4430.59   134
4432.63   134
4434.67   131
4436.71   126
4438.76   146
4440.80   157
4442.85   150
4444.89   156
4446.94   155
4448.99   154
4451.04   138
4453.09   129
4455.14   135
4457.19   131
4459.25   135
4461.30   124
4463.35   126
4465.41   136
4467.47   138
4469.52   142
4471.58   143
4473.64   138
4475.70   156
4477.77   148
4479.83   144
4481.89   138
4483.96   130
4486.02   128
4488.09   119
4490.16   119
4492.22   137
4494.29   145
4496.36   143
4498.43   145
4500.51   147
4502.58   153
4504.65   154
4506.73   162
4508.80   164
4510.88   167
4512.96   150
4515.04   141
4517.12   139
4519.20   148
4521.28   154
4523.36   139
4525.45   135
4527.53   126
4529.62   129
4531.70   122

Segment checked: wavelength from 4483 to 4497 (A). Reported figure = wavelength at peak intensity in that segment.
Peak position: 4494.29 A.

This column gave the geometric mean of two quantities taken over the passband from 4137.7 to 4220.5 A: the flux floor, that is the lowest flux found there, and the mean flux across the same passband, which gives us 103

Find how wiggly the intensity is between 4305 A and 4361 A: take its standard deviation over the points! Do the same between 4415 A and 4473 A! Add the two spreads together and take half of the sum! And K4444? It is 11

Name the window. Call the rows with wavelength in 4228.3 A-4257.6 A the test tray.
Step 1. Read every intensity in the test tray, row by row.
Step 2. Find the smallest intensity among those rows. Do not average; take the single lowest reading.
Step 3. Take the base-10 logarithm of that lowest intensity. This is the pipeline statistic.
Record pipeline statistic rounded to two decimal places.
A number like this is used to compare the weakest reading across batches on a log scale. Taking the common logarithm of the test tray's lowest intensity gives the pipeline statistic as 1.99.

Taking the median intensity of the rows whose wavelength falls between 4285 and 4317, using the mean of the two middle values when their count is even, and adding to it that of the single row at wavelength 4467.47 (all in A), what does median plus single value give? 244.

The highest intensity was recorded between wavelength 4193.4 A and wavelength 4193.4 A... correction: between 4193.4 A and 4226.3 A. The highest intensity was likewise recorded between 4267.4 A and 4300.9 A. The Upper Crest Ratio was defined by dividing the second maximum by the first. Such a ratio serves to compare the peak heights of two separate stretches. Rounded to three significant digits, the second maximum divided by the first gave 1.02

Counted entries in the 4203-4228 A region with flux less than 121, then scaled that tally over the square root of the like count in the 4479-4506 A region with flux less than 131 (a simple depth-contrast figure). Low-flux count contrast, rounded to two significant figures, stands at 3.5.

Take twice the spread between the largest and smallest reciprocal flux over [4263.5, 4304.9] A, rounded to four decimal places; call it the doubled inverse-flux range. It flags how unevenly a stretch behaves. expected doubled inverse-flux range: 0.0078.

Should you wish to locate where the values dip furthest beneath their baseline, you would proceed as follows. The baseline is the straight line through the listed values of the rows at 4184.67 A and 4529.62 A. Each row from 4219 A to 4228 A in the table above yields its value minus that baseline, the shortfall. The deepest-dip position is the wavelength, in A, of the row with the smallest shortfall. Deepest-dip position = 4225.34 A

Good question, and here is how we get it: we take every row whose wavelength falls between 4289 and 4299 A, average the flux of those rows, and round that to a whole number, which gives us 111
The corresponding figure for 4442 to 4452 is 151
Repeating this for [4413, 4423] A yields 138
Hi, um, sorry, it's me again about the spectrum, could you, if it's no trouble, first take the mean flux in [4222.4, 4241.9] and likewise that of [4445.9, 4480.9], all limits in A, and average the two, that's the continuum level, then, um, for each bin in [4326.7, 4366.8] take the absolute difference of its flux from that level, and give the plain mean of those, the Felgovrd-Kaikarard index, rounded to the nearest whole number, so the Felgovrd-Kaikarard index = 17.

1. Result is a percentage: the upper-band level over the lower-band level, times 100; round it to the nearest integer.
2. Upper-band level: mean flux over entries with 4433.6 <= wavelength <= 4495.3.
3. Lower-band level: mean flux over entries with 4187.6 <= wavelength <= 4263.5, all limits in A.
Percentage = 116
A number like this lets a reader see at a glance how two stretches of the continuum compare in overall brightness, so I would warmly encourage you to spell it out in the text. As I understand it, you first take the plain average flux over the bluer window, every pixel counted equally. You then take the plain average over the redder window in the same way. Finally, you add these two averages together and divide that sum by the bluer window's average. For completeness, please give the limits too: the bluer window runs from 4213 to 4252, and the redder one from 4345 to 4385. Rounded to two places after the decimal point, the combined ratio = 2.01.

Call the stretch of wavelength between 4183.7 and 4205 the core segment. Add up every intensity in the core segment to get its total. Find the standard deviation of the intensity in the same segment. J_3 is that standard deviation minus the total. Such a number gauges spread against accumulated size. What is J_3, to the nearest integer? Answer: -1231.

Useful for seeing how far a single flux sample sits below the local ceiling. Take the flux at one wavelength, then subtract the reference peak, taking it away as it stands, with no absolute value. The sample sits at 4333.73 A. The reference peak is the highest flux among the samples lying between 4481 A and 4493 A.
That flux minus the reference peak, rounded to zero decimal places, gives -17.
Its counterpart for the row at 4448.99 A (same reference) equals 16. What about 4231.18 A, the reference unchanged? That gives -22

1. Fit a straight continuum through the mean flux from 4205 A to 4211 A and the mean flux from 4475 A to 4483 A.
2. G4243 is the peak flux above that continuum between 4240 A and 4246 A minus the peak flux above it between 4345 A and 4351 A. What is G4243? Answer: 18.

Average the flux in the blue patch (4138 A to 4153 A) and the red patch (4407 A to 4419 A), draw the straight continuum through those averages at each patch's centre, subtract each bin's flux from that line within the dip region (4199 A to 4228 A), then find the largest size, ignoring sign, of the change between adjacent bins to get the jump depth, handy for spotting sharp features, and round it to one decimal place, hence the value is 19.2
